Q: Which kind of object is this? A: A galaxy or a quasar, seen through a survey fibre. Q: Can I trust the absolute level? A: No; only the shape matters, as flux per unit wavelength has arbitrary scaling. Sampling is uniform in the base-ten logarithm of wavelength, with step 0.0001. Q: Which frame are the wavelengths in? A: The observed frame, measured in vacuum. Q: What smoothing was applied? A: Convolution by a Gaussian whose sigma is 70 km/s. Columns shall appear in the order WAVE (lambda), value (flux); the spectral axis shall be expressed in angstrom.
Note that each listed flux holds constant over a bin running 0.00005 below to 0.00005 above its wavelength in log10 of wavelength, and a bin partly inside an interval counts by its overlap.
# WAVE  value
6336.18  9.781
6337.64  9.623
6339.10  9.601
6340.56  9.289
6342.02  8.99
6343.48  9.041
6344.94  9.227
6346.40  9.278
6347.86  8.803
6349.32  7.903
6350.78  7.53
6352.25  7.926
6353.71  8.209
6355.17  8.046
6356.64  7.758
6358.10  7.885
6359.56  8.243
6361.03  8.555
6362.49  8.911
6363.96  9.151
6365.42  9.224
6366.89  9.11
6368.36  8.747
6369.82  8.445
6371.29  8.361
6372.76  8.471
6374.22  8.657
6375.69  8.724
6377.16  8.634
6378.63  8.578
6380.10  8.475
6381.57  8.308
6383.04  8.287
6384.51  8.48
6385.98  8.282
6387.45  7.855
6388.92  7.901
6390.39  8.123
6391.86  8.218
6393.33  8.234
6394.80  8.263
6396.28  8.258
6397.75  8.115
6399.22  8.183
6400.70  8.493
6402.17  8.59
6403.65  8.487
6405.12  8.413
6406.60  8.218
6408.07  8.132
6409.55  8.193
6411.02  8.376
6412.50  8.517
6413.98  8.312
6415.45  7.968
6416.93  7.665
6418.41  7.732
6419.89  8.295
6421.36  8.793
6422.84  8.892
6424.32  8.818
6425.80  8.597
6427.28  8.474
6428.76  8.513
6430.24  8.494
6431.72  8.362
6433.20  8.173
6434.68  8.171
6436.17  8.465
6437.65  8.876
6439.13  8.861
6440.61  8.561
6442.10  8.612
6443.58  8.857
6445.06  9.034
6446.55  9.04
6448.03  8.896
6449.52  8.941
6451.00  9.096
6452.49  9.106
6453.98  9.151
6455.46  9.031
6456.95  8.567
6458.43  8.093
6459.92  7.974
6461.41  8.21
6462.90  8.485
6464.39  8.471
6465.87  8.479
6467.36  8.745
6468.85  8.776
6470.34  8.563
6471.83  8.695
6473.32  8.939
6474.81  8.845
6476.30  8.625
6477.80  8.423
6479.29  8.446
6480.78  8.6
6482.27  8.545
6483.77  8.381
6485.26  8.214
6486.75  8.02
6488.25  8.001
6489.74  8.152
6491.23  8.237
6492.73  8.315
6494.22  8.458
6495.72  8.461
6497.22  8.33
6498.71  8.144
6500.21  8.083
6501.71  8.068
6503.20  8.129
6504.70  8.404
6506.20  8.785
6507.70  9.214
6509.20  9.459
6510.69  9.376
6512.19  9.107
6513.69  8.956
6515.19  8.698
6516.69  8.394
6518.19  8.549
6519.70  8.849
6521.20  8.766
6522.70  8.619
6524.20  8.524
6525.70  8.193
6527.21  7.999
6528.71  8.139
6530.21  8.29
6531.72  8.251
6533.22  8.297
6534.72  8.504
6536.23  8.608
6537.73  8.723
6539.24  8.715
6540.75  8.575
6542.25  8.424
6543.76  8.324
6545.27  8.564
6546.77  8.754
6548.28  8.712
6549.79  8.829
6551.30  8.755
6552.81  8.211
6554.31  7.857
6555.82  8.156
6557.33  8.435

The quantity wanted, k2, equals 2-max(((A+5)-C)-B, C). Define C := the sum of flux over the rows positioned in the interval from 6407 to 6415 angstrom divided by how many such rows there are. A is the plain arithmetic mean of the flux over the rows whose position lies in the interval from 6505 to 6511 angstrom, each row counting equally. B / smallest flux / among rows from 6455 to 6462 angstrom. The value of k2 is -6.31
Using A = 9.21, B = 7.974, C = 8.3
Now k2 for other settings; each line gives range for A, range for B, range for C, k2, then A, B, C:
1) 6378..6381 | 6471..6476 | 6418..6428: -6.51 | 8.53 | 8.695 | 8.5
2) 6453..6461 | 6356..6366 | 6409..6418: -6.17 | 8.56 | 7.758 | 8.2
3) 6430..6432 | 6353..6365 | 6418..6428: -6.51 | 8.43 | 7.758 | 8.5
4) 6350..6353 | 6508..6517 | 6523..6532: -6.23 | 7.73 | 8.394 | 8.2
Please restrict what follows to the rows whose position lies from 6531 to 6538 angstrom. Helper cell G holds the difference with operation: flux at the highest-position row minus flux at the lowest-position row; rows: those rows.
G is 0.47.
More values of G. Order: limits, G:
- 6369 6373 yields 0.03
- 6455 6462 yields -0.82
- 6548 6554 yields -0.50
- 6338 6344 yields -0.56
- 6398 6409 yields -0.05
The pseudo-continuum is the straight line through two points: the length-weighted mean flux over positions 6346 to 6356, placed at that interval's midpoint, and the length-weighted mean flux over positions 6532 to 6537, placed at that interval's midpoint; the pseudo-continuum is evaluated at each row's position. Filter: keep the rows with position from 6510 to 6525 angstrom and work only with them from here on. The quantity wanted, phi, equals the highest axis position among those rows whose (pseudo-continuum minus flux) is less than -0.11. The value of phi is 6522.70 angstrom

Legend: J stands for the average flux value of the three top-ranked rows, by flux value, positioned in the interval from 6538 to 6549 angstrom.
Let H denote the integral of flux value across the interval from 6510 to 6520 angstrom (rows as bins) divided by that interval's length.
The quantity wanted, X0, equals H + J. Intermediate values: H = 8.84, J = 8.7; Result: 17.56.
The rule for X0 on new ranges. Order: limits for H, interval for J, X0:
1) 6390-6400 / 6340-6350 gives 17.47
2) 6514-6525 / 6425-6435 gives 17.17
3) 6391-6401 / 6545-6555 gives 17.02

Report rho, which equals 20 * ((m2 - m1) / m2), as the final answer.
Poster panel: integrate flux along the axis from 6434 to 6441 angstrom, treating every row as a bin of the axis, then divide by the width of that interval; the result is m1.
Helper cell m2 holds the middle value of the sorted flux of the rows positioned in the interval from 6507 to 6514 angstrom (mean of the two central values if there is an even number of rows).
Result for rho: 1.4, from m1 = 8.59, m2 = 9.21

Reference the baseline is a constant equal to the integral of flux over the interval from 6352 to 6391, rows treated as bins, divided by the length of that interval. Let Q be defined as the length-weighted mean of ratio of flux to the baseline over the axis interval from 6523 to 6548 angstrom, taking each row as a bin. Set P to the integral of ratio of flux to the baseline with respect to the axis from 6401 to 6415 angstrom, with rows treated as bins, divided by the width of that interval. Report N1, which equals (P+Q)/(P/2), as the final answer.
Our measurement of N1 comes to 4.02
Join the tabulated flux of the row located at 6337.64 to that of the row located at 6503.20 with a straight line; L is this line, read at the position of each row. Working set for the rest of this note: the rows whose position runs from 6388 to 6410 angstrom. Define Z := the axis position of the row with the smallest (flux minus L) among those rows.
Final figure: 6388.92 angstrom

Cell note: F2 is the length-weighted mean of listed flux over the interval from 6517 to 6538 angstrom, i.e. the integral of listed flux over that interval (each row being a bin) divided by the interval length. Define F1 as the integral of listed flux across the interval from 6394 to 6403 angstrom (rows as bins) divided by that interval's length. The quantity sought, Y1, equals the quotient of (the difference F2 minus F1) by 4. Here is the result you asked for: 0.03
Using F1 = 8.31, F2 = 8.44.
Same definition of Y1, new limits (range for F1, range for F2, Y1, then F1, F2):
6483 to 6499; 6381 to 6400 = -0.01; 8.25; 8.19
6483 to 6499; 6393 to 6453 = 0.06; 8.25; 8.49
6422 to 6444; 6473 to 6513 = -0.02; 8.58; 8.51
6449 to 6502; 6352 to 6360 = -0.12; 8.49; 8.02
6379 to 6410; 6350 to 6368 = 0.03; 8.27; 8.38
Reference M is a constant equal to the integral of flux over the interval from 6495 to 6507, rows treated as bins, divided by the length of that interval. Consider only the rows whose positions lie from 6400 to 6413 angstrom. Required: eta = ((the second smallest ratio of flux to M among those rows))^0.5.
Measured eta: 0.99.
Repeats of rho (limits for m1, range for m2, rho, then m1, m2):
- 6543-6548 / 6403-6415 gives -0.5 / 8.56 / 8.34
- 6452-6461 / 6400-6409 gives -0.4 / 8.62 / 8.45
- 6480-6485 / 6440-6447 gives 0.9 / 8.48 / 8.86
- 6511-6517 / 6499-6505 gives -1.9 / 8.86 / 8.11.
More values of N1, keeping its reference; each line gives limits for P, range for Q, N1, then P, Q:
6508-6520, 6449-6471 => 3.93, 1.06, 1.026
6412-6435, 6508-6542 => 4.06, 0.99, 1.023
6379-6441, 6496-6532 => 4.05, 0.99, 1.015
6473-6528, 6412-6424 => 3.95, 1.01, 0.983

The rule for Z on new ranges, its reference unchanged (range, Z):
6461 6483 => 6461.41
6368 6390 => 6387.45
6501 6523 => 6501.71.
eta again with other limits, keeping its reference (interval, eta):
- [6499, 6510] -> 0.99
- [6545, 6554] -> 1.02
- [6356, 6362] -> 0.97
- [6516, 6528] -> 0.99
